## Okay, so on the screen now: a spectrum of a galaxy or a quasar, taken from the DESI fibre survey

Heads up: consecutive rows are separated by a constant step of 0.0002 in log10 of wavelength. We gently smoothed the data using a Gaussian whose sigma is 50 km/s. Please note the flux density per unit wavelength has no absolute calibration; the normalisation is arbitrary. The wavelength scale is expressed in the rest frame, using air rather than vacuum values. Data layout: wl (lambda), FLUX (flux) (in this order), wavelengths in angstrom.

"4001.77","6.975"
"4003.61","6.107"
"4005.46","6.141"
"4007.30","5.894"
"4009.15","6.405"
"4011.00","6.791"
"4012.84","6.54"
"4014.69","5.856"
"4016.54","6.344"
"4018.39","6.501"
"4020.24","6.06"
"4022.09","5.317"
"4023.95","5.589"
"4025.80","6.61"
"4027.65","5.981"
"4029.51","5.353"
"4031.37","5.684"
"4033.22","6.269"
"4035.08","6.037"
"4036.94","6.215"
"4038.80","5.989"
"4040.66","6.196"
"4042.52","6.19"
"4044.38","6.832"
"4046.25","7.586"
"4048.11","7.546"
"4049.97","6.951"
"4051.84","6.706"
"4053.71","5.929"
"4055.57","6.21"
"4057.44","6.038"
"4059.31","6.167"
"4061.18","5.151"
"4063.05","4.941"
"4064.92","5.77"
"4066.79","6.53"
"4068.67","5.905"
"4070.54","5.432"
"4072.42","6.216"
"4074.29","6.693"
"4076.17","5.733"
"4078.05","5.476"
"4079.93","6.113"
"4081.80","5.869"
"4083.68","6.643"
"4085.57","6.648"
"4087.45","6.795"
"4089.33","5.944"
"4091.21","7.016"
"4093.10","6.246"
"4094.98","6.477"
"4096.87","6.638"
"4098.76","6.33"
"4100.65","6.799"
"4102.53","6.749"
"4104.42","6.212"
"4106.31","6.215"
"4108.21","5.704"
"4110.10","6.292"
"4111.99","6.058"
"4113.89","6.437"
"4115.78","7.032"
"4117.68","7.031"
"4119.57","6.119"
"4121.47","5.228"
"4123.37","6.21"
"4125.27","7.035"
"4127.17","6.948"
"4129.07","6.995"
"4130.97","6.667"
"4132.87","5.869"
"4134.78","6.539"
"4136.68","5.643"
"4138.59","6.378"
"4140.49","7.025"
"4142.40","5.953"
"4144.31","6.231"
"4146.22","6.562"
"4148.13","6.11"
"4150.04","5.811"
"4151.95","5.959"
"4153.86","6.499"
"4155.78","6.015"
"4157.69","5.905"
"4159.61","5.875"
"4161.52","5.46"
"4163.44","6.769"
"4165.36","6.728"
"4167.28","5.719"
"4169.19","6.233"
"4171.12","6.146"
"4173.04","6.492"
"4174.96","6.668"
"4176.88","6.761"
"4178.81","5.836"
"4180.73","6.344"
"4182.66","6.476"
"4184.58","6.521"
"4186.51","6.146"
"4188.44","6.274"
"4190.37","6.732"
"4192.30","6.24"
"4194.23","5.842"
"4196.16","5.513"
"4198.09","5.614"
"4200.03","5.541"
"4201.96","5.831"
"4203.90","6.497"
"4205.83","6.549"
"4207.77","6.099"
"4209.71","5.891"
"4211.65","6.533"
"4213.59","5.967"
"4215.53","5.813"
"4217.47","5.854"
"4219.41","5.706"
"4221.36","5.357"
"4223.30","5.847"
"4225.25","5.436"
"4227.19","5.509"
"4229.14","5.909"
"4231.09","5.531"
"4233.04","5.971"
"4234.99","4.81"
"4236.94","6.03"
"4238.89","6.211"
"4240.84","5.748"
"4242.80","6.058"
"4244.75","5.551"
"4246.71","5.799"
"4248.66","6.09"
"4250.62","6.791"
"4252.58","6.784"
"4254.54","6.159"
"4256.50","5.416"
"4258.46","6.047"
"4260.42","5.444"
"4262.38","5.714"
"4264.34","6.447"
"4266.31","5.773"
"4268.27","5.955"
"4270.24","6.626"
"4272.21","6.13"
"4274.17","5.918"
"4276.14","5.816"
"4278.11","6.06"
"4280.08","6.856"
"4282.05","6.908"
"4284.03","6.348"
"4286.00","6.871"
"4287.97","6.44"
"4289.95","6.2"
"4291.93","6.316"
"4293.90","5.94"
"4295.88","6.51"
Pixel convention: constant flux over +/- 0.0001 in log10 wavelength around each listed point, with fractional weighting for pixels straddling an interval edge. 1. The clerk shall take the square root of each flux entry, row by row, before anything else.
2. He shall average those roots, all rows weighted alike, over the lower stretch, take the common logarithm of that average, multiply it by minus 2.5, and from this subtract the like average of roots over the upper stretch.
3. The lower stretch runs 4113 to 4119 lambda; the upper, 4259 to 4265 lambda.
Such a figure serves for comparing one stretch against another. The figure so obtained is -3.46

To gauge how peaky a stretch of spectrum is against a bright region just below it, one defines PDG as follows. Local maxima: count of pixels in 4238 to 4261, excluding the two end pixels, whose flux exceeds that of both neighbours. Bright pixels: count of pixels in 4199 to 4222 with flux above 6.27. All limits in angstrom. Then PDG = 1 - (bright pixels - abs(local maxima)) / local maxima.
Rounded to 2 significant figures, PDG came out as 1.0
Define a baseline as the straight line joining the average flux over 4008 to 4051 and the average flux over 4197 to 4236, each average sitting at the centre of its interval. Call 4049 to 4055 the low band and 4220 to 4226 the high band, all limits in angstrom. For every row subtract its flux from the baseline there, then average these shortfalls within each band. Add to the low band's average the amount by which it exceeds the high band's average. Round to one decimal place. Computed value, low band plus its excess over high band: -0.8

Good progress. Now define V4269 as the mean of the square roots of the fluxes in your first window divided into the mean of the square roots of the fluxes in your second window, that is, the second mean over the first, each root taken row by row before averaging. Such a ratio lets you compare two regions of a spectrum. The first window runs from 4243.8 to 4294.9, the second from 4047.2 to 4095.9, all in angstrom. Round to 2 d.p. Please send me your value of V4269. 1.00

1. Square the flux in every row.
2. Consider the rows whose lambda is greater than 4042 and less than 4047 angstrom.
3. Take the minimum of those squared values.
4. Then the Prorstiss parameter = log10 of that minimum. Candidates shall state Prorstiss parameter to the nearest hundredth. 1.58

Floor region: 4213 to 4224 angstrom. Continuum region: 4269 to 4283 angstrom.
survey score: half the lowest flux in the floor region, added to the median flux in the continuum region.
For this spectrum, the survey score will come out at 8.81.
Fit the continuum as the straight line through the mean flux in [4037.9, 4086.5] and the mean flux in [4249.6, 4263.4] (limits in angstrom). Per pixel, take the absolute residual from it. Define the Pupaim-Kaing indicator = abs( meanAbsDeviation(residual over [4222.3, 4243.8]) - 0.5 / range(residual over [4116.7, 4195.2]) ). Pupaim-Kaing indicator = 0.27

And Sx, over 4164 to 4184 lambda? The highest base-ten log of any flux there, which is 0.830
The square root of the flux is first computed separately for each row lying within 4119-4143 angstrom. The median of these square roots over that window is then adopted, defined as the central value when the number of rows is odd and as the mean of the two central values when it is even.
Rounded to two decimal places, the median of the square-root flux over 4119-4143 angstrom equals 2.53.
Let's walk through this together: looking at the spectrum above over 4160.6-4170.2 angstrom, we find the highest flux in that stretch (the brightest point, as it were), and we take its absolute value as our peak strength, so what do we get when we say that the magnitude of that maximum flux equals 6.8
